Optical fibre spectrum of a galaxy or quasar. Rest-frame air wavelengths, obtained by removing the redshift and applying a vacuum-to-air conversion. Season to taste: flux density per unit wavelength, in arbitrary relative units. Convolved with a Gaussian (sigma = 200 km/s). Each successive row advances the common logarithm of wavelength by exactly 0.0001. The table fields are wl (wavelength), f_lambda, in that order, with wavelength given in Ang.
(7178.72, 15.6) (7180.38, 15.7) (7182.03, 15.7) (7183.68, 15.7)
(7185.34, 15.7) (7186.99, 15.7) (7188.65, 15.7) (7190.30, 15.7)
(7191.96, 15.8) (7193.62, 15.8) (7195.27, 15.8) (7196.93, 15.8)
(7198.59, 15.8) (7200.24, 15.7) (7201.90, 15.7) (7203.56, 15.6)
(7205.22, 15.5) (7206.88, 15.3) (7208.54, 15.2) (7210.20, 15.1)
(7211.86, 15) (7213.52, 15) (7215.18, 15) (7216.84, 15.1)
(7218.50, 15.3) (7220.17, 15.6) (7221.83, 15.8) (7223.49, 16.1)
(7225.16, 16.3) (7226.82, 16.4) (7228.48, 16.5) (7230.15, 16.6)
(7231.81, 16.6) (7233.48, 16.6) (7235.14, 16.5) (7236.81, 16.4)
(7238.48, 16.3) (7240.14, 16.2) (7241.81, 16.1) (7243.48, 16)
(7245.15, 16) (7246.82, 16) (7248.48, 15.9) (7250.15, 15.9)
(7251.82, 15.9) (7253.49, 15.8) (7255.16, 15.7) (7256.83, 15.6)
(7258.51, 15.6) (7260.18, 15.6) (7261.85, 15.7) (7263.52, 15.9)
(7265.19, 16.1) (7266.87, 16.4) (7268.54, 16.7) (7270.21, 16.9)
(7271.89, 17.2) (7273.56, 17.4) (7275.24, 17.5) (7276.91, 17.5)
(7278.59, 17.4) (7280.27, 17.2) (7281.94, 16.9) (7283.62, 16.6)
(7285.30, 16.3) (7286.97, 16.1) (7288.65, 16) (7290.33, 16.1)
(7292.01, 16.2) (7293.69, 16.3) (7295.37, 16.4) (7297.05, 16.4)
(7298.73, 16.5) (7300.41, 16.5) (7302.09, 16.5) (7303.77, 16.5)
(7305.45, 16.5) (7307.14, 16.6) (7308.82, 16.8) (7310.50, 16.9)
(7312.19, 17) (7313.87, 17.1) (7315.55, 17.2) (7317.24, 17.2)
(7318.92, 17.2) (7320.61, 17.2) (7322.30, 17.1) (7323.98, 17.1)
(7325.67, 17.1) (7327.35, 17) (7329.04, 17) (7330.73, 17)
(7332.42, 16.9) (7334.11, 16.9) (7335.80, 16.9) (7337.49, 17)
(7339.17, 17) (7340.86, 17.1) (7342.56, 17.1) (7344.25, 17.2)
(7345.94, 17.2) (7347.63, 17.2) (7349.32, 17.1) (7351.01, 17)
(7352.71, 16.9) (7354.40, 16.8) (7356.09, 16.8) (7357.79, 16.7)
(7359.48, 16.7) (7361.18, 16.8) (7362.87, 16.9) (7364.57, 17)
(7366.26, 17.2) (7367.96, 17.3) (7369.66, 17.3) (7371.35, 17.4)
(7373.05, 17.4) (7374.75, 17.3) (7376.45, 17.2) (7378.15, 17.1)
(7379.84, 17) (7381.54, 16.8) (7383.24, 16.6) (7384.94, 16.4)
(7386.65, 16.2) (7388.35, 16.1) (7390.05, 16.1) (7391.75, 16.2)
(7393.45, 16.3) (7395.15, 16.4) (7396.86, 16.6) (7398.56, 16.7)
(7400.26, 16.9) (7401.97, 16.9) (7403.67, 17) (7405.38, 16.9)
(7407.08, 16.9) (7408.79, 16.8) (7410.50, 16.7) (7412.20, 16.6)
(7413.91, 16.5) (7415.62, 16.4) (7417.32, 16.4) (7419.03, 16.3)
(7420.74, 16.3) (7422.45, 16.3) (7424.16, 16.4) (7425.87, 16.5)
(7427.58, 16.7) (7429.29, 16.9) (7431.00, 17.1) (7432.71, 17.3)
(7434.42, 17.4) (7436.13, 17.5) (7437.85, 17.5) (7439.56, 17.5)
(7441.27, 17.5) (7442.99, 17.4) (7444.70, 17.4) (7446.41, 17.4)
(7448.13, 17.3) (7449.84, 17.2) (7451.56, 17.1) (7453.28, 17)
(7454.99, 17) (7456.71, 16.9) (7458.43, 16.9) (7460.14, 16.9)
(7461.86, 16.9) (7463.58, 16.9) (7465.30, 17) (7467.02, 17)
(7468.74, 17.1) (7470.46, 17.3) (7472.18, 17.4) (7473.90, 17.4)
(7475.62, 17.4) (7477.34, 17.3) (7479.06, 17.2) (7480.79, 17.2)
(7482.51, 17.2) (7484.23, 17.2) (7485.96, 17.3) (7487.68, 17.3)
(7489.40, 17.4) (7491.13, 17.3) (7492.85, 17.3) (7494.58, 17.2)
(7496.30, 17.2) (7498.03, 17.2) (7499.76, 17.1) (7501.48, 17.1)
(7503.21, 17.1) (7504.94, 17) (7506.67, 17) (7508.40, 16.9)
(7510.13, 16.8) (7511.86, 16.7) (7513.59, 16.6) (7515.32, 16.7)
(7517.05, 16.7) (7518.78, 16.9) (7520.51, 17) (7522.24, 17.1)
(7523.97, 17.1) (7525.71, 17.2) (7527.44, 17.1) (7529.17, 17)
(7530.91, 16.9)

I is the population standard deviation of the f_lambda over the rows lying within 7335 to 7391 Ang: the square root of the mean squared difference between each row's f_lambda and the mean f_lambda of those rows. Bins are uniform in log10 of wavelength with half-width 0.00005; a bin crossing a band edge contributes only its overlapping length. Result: 0.34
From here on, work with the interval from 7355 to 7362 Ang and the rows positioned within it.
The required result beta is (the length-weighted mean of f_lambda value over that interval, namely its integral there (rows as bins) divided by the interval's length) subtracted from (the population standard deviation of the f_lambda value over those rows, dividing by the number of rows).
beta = -16.7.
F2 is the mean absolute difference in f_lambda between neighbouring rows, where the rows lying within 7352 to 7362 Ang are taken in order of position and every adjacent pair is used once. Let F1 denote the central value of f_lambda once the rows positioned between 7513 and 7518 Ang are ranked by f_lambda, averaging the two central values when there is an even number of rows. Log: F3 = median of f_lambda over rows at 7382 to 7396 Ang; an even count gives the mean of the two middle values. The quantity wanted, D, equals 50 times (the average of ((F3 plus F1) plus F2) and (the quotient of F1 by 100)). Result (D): 829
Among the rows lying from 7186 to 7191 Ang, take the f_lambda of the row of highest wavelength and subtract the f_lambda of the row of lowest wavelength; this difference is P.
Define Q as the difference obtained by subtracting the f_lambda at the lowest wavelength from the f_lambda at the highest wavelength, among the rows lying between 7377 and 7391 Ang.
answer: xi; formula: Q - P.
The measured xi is -1.0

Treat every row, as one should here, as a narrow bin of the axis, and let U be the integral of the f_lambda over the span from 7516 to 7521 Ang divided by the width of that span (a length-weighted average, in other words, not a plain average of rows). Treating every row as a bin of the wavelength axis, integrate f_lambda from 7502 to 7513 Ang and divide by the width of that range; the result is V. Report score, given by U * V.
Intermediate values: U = 16.9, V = 16.9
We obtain 285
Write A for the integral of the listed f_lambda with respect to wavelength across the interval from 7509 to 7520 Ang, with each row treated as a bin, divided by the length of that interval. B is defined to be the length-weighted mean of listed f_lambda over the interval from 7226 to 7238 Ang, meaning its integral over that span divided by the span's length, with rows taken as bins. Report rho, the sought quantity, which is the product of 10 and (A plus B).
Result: 333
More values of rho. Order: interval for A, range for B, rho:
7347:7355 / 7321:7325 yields 341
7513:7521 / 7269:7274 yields 339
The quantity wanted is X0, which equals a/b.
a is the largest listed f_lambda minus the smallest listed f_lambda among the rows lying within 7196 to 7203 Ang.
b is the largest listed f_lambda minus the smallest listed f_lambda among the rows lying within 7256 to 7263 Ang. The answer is 1.0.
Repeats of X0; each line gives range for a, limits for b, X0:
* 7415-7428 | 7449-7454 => 2.0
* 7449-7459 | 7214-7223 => 0.4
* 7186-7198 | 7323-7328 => 1.0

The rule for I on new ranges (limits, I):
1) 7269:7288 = 0.47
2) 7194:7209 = 0.21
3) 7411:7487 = 0.37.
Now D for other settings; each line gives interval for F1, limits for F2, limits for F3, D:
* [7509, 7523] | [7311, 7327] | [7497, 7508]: 851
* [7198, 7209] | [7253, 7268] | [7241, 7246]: 797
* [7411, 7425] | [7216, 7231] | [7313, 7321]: 849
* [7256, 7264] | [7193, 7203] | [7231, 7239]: 807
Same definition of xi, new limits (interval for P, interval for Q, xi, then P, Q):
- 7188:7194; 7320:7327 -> -0.2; 0.10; -0.1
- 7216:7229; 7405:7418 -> -1.9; 1.40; -0.5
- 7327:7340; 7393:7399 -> 0.4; 0.00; 0.4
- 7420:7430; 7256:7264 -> -0.3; 0.60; 0.3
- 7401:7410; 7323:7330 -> 0.0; -0.10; -0.1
